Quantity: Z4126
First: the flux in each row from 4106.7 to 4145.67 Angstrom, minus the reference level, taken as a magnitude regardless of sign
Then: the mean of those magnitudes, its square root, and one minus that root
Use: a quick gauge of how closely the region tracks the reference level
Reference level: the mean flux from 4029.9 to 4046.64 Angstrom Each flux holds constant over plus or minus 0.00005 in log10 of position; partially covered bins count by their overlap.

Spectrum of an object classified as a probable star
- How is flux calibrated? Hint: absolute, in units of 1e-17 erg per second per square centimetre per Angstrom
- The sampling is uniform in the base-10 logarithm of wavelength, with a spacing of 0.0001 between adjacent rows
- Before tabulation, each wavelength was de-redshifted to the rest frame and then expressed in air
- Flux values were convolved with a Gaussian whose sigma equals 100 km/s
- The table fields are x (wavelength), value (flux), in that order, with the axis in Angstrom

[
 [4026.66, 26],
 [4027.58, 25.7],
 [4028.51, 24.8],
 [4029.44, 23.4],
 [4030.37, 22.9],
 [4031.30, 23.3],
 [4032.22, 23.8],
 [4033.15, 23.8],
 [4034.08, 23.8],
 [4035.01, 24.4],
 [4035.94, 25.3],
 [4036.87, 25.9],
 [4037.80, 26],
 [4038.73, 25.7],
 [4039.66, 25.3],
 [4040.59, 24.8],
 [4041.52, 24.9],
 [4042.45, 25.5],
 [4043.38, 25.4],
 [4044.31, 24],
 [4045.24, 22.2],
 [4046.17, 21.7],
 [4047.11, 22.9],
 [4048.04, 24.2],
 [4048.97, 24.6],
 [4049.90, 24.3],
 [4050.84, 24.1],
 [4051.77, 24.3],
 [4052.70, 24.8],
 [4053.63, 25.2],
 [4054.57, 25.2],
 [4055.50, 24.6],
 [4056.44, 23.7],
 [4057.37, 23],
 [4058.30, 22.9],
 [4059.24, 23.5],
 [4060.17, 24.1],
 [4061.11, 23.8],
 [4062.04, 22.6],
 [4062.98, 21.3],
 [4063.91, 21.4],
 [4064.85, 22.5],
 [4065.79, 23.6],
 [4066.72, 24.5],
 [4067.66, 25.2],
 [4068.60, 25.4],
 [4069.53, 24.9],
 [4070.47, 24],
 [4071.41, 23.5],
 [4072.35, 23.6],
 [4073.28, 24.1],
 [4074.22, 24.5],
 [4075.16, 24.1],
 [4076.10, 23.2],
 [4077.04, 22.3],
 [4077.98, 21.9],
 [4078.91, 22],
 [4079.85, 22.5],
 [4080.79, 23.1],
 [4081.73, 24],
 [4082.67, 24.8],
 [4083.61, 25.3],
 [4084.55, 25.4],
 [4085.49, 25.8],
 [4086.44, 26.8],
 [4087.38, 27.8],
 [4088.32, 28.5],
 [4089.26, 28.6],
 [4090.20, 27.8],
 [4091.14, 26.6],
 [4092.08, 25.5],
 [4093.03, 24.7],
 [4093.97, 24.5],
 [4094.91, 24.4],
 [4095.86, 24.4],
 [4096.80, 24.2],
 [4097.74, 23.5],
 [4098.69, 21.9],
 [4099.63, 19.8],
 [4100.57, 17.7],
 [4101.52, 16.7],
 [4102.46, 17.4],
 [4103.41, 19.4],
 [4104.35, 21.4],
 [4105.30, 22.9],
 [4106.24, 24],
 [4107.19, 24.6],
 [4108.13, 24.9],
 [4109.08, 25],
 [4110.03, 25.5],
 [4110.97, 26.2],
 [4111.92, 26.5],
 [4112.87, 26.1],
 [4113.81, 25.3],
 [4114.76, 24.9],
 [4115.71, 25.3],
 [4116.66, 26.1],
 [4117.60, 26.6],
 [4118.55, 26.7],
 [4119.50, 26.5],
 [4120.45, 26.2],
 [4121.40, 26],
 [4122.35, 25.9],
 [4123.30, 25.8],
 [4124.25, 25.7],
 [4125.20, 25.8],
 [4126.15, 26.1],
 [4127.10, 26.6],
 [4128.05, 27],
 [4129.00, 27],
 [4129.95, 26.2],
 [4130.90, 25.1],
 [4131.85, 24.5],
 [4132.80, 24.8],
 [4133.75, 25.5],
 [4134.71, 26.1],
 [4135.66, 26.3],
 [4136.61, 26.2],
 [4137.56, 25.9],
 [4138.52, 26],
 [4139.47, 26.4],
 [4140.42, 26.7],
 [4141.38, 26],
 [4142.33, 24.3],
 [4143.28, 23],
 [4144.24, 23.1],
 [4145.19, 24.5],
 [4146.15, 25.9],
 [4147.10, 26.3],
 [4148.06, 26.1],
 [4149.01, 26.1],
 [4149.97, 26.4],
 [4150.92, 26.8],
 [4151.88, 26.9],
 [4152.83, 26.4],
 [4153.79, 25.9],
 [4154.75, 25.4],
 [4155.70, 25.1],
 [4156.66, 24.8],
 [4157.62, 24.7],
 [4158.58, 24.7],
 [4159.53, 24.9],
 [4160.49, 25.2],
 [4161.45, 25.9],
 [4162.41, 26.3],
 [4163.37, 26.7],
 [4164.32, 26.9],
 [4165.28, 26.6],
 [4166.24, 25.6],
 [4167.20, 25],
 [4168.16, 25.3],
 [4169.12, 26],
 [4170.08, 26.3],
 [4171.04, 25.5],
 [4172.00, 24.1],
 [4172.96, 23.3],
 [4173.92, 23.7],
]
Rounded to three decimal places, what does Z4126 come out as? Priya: -0.200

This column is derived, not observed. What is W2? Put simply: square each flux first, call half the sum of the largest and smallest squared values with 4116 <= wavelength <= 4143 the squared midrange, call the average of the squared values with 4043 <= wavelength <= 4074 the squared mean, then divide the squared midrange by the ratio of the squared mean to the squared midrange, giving 767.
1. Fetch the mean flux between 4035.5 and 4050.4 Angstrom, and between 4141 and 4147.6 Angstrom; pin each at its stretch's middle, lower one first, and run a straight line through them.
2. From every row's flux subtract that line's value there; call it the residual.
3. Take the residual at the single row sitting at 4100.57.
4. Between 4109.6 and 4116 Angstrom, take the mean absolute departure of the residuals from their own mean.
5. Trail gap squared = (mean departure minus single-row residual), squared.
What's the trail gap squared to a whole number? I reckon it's 55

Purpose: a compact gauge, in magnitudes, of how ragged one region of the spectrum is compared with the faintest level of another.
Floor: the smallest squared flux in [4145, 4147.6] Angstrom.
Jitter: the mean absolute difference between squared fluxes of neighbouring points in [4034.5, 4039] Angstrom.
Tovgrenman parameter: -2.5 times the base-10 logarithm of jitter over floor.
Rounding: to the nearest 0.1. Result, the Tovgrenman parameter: 3.5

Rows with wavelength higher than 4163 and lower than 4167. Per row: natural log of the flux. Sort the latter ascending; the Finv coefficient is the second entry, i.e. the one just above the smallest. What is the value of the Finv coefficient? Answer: 3.28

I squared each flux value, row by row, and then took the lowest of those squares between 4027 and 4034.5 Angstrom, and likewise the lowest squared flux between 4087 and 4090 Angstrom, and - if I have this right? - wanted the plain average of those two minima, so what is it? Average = 649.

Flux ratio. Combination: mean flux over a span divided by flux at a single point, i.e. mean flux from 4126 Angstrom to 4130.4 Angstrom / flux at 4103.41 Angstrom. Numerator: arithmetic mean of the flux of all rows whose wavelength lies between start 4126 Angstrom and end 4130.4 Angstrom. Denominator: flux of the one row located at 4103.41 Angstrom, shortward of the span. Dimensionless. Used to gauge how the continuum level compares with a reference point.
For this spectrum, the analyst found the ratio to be 1.37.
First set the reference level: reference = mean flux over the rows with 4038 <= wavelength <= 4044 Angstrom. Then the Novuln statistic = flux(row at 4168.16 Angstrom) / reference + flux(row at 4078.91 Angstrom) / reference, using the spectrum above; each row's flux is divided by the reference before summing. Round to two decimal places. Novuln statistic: 1.87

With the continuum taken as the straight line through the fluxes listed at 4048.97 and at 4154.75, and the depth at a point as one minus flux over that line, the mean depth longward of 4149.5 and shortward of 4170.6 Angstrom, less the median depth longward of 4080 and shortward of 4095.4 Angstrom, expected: 0.01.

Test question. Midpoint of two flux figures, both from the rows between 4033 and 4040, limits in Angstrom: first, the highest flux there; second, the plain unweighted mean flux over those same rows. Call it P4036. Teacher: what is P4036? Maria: 25.5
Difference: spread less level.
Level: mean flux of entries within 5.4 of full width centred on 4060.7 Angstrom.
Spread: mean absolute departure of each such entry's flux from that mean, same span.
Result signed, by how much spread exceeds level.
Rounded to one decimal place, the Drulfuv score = -22.3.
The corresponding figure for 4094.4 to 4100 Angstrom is -21.6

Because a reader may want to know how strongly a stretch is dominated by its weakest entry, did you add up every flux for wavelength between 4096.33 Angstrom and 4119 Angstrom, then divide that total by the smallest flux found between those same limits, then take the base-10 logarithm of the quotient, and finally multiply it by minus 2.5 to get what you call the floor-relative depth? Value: -3.82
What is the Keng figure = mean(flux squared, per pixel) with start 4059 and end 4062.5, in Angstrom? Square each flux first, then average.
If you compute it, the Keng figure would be 553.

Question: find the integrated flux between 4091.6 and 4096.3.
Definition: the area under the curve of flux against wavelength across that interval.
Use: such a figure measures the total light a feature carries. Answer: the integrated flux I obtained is 116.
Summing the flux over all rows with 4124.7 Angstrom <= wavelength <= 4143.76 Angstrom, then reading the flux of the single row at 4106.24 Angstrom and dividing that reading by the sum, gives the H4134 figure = 0.0466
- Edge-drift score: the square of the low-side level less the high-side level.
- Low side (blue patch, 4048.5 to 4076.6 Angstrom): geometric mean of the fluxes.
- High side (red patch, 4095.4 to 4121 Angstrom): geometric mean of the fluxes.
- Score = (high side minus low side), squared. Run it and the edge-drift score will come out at 0.1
